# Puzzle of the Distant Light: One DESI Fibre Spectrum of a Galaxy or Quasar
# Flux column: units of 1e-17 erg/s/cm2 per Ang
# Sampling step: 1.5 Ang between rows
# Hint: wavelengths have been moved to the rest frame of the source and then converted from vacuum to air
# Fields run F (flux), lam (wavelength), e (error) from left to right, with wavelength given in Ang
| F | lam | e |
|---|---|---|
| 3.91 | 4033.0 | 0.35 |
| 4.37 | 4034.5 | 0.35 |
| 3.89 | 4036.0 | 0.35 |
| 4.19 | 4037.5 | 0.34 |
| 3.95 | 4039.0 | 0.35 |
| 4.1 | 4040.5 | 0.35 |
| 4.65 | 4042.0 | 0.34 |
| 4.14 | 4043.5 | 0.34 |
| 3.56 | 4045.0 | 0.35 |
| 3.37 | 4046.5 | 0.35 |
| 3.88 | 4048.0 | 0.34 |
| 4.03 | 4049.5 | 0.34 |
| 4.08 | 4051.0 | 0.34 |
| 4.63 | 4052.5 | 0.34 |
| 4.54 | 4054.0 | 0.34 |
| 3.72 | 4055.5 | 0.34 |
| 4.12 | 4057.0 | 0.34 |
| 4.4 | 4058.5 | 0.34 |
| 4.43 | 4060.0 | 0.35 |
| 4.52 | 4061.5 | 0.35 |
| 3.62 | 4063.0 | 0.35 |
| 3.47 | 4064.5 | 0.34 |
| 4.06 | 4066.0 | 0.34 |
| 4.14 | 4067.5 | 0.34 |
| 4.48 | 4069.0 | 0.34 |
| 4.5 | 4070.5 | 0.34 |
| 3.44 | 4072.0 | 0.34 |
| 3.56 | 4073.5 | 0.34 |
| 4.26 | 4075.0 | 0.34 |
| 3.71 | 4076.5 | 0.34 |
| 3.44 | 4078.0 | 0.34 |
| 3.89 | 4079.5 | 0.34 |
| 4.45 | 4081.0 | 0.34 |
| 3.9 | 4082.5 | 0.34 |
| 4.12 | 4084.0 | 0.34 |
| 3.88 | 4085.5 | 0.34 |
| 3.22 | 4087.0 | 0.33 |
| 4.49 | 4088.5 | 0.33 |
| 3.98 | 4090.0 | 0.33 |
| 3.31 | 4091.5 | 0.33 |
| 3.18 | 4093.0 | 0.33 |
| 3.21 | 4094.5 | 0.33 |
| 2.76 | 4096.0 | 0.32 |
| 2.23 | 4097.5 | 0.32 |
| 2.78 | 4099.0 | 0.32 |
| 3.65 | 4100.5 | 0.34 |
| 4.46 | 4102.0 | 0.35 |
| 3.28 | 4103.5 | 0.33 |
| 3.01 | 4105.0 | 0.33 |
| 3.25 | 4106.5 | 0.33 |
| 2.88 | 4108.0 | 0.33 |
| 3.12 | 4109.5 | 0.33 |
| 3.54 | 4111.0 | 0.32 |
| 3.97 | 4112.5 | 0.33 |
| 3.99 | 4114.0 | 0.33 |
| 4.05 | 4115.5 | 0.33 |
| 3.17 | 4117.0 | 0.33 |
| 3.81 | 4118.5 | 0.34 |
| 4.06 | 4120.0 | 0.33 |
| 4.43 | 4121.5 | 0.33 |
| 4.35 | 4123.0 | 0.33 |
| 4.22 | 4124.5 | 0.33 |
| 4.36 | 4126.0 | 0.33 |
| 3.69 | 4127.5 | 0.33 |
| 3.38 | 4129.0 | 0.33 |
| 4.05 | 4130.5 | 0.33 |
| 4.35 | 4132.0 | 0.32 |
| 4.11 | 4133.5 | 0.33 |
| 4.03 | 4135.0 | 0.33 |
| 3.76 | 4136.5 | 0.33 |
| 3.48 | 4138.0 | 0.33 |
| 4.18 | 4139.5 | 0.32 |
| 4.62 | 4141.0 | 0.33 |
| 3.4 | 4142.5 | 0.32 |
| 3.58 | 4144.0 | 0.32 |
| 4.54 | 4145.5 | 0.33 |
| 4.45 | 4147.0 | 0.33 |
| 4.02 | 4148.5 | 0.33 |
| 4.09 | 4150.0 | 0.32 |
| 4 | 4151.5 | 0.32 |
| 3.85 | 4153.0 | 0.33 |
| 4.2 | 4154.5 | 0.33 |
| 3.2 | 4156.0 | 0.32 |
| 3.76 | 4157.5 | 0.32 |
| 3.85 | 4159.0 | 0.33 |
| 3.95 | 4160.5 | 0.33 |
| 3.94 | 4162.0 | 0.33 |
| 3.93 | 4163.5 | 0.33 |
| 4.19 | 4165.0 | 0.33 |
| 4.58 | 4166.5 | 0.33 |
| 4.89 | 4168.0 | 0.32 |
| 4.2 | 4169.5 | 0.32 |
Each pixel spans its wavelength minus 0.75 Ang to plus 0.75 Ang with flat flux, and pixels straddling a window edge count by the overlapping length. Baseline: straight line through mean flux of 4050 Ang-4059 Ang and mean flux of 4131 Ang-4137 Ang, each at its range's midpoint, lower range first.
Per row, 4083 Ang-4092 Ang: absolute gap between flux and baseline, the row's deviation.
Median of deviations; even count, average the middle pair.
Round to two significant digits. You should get 0.31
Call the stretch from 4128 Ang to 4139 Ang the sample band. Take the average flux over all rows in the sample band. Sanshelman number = 3.9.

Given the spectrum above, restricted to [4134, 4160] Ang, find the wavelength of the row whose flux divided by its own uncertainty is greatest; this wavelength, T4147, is 4141.0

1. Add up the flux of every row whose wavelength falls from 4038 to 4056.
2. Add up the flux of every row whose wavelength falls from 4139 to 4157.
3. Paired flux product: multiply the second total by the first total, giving 2342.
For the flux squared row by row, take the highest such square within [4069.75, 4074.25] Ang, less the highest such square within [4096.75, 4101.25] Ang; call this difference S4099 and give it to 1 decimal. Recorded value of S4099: 6.9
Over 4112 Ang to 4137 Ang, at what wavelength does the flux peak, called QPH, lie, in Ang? 4121.5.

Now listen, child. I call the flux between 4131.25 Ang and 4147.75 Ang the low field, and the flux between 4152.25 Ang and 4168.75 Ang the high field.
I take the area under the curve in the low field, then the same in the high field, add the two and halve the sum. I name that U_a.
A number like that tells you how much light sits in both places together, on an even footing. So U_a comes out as 66.6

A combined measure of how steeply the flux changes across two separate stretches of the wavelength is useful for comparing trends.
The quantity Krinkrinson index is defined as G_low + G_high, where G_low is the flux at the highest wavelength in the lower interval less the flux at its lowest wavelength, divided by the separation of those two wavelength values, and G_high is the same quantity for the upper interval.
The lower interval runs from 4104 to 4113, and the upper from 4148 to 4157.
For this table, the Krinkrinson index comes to 0.019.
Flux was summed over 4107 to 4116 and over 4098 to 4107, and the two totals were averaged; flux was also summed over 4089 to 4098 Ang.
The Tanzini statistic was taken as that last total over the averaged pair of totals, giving 0.89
